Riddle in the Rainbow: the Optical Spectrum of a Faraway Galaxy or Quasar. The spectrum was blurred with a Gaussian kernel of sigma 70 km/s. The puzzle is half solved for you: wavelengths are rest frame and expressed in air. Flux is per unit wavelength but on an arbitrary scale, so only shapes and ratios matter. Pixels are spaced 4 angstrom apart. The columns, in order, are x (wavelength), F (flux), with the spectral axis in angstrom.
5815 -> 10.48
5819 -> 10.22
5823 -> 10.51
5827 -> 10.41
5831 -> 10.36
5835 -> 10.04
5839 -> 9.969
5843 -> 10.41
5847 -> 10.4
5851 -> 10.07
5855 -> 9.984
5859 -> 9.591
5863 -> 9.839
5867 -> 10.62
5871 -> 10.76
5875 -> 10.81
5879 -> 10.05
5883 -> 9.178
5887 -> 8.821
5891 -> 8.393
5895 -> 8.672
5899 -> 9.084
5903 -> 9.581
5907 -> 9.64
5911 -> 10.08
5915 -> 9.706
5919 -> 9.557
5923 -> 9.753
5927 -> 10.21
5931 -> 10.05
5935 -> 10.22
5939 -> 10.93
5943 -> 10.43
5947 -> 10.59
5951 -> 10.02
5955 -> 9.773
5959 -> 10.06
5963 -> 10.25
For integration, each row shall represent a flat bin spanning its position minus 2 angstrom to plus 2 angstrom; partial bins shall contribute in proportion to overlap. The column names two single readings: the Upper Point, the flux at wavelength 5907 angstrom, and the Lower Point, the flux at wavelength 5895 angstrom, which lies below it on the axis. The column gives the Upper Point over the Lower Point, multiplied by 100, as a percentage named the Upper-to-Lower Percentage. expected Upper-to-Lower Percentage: 111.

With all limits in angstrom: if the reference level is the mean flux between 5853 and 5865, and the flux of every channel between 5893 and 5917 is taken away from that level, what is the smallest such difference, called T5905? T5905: -0.28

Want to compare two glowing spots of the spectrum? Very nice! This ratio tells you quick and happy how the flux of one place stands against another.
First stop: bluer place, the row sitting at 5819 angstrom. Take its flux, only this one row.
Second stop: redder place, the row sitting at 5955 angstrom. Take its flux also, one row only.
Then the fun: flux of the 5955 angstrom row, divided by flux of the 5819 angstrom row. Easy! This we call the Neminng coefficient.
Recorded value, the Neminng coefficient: 0.96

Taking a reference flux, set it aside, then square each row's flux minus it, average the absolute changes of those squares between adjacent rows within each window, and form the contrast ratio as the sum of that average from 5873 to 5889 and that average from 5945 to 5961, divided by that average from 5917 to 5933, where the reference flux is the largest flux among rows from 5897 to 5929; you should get 5.9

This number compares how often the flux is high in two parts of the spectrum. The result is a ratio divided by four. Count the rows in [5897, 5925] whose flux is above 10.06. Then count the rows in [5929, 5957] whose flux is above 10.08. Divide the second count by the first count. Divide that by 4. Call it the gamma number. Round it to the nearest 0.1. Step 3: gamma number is 1.0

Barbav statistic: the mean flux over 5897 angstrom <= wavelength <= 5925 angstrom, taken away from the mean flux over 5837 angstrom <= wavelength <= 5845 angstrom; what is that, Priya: 0.56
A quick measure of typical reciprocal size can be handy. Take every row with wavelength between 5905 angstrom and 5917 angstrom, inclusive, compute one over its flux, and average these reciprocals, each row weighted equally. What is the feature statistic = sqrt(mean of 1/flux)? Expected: 0.319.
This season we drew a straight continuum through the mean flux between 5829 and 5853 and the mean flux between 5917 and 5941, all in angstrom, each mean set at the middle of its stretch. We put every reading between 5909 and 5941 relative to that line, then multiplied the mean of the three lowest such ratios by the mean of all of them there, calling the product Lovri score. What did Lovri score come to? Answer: 0.95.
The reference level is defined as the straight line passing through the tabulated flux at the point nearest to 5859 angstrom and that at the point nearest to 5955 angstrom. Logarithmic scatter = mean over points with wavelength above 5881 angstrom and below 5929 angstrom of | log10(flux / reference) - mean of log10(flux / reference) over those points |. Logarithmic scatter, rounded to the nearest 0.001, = 0.021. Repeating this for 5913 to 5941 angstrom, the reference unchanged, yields 0.014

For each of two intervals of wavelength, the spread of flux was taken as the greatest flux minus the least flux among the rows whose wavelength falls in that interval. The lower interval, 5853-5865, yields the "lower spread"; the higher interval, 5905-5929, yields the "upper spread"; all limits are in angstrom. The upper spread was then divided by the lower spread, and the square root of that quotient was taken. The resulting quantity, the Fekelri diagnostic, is 1.29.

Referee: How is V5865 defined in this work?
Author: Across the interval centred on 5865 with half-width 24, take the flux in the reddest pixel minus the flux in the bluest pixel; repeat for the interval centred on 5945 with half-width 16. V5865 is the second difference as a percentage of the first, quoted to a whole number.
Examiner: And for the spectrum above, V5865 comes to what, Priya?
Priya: -1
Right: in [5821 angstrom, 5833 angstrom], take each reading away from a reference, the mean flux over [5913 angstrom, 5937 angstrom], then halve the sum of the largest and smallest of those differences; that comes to -0.52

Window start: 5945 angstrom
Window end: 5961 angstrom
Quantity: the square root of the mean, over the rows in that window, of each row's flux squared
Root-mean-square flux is 10.1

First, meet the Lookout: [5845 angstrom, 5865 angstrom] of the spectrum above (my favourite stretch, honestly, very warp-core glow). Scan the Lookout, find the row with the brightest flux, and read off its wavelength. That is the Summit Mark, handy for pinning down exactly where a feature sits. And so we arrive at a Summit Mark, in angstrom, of 5847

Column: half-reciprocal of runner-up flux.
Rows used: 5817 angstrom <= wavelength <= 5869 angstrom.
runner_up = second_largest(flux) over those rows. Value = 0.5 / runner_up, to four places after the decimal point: 0.0476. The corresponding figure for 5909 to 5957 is 0.0472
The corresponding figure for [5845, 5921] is 0.0465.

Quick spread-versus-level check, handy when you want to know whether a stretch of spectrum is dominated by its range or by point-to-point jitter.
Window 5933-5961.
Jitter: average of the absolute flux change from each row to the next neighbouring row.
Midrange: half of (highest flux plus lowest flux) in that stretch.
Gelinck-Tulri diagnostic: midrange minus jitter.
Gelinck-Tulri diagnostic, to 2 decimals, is 9.94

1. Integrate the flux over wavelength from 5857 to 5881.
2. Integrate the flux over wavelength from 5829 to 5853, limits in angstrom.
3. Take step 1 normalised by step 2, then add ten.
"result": 11.0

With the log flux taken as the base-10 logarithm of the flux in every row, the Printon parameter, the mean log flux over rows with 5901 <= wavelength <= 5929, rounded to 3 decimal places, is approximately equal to 0.991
